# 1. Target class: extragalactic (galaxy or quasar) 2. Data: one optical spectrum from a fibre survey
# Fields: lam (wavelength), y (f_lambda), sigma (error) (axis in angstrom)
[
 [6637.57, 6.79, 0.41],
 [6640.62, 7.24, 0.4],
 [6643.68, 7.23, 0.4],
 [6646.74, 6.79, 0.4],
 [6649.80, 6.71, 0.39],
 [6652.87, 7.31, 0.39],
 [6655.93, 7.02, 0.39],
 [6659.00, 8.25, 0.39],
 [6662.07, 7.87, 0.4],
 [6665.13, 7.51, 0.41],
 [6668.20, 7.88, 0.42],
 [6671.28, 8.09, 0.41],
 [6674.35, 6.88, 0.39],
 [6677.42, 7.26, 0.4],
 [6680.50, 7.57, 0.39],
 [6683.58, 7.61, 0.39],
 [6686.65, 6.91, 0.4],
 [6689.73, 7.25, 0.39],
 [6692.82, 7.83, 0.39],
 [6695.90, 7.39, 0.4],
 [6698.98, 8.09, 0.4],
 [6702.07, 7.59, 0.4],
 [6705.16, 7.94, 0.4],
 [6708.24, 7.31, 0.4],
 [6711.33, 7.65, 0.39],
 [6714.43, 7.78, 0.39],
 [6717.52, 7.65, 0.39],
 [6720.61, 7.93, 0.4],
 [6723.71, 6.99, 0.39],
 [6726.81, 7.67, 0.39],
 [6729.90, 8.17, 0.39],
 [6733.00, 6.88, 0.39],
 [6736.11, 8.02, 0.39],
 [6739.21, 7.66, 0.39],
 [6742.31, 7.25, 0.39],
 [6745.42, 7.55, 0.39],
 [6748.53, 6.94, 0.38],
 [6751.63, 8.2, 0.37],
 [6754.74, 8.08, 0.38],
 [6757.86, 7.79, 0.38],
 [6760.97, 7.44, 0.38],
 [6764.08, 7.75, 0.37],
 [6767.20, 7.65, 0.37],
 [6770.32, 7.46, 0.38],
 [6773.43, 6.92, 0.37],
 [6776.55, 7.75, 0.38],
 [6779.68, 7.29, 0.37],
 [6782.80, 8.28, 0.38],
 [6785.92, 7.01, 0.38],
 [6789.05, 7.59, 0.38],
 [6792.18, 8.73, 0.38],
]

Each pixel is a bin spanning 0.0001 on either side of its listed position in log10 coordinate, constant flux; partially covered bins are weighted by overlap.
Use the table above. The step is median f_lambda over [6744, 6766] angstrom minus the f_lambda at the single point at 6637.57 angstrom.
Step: 1.0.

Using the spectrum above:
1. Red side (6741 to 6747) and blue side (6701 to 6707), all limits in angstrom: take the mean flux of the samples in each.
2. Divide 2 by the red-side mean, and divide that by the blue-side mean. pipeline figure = 0.0348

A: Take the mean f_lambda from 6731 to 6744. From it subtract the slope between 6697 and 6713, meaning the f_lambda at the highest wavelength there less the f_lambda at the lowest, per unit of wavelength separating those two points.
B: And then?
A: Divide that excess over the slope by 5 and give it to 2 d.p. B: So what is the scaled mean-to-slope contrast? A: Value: 1.50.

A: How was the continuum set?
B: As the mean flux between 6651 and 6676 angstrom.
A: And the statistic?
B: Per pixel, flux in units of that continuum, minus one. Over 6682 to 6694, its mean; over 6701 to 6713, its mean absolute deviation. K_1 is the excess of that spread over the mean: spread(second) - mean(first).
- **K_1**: 0.05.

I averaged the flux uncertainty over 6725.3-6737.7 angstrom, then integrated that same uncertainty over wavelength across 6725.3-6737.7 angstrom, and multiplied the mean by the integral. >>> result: 1.89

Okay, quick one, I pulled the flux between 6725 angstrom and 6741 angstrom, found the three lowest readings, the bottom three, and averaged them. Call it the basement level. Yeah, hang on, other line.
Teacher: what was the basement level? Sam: 7.40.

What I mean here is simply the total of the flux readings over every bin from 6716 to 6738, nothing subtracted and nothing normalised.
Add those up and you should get 53.3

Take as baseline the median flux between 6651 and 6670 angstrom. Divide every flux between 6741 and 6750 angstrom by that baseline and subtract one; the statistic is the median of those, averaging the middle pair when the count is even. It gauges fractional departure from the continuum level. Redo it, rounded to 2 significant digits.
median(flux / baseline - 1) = -0.057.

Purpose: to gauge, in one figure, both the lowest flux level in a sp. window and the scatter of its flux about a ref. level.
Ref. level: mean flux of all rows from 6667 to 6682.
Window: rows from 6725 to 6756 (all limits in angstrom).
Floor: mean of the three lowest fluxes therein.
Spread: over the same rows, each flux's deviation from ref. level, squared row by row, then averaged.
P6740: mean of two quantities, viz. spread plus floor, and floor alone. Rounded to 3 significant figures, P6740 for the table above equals 7.14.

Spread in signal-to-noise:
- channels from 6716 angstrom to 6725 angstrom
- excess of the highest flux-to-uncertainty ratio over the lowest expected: 1.9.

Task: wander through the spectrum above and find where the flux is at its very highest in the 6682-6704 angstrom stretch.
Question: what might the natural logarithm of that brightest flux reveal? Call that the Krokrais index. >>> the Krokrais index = 2.09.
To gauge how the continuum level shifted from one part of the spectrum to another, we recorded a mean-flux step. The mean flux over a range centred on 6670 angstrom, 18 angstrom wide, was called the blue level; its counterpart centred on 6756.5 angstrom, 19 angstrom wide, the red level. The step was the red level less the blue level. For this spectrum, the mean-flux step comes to 0.1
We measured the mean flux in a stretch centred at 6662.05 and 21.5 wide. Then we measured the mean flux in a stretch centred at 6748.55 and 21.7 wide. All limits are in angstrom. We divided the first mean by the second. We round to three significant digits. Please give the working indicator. 1.01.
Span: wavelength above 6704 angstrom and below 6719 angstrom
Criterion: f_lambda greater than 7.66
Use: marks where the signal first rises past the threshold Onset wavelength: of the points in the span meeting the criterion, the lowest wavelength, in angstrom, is 6705.16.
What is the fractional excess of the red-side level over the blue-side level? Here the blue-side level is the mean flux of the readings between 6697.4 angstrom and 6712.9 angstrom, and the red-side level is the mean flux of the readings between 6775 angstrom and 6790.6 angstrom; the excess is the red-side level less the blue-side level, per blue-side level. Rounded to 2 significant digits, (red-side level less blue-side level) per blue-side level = -0.017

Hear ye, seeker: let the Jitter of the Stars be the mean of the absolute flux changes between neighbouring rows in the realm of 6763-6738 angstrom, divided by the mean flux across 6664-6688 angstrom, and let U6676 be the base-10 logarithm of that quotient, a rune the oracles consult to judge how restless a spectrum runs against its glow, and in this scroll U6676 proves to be -1.19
